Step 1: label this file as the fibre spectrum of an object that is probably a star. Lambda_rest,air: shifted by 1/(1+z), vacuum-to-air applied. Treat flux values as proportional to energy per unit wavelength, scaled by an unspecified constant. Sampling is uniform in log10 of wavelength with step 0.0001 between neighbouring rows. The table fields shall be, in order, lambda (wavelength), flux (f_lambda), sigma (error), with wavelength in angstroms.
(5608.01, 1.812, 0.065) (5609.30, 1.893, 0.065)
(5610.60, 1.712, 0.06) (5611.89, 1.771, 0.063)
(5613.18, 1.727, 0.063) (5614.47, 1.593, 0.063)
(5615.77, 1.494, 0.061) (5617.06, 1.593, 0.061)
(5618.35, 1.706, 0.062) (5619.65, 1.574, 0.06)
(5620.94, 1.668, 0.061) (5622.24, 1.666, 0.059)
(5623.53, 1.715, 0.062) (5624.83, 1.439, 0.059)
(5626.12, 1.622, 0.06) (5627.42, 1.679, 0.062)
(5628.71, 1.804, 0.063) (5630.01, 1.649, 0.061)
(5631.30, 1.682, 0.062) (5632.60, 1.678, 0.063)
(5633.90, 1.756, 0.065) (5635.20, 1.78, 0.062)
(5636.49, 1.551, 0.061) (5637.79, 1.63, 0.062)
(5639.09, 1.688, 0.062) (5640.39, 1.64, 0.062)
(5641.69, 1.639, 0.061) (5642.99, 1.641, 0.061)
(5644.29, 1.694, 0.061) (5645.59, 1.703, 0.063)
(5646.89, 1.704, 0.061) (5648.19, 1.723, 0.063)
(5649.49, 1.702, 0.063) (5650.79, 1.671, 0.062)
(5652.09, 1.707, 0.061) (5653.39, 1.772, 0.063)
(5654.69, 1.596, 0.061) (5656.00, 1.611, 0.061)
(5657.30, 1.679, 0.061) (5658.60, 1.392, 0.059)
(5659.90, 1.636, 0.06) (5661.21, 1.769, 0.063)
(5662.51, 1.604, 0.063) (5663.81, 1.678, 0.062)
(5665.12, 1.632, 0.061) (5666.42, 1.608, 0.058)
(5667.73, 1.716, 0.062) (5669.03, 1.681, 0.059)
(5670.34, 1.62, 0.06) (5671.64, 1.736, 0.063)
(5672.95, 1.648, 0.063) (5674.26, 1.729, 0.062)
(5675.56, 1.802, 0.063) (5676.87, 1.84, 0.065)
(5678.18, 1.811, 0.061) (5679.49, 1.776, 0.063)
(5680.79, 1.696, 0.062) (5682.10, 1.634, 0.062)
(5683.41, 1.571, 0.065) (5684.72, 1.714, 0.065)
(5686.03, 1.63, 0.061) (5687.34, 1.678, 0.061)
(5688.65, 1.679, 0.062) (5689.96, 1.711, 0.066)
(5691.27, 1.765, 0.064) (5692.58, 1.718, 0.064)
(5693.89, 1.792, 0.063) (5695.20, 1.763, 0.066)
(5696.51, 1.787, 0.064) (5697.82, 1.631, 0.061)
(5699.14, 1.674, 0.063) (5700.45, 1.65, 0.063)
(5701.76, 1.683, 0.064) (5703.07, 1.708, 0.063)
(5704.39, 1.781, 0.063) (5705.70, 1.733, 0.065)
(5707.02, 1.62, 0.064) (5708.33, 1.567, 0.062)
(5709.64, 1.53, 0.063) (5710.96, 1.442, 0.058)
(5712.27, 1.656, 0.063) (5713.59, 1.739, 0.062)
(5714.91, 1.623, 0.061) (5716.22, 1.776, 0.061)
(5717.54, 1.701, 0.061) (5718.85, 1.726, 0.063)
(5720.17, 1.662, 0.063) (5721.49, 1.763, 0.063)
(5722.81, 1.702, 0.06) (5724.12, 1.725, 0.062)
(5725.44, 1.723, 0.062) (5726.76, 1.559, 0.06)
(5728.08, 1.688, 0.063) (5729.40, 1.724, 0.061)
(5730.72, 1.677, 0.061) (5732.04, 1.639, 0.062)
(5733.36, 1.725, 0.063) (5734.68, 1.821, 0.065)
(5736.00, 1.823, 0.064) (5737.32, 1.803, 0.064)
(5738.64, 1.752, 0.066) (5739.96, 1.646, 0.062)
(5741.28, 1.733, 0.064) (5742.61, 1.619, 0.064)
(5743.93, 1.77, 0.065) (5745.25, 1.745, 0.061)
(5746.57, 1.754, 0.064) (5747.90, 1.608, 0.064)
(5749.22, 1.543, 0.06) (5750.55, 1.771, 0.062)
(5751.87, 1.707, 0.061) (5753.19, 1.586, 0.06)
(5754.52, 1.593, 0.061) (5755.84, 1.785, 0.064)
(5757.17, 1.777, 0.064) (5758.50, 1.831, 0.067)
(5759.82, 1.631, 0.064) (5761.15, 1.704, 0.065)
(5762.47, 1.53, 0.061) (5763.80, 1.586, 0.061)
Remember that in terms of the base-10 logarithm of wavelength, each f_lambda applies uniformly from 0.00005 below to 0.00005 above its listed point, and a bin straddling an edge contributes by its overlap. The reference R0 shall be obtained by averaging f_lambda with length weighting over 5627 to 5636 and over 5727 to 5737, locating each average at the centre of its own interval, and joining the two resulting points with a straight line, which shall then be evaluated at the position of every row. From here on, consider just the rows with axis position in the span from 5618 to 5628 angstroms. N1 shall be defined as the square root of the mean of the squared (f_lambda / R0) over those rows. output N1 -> 0.95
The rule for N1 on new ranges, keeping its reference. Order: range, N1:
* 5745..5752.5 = 0.98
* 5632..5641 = 0.98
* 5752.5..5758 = 0.98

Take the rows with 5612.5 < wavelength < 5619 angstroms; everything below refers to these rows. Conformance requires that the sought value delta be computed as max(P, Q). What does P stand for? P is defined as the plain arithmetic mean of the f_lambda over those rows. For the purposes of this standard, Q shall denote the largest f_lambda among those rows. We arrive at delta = 1.73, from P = 1.62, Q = 1.727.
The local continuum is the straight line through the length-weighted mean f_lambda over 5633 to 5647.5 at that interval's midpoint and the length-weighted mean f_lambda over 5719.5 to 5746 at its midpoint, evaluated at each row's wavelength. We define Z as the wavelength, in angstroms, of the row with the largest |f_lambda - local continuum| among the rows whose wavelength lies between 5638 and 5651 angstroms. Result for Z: 5648.19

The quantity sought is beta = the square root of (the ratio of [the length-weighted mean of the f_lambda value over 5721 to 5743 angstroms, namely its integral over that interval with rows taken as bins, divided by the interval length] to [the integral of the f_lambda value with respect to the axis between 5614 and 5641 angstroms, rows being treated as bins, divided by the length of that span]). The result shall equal 1.02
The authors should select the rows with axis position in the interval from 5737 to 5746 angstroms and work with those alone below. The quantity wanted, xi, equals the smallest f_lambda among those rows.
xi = 1.619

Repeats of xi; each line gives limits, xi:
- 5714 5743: 1.559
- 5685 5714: 1.442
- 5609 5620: 1.494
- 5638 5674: 1.392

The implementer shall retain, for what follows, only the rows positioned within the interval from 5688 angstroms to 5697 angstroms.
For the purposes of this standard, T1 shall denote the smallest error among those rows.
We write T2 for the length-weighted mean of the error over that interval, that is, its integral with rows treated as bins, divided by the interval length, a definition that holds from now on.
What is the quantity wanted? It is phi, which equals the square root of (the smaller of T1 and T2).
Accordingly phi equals 0.249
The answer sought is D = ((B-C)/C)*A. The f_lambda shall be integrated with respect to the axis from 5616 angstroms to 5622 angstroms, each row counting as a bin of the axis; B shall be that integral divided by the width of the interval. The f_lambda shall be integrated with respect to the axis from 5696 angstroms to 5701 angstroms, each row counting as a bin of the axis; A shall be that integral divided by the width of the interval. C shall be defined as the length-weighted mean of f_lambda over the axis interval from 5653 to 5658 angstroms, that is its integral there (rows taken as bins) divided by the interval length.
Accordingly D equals -0.03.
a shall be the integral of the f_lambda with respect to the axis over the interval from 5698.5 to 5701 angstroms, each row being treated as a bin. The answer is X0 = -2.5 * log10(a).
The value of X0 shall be -1.55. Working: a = 4.16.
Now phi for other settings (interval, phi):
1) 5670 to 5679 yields 0.245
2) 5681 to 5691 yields 0.247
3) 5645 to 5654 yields 0.247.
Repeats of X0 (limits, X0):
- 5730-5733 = -1.75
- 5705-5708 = -1.75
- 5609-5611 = -1.39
